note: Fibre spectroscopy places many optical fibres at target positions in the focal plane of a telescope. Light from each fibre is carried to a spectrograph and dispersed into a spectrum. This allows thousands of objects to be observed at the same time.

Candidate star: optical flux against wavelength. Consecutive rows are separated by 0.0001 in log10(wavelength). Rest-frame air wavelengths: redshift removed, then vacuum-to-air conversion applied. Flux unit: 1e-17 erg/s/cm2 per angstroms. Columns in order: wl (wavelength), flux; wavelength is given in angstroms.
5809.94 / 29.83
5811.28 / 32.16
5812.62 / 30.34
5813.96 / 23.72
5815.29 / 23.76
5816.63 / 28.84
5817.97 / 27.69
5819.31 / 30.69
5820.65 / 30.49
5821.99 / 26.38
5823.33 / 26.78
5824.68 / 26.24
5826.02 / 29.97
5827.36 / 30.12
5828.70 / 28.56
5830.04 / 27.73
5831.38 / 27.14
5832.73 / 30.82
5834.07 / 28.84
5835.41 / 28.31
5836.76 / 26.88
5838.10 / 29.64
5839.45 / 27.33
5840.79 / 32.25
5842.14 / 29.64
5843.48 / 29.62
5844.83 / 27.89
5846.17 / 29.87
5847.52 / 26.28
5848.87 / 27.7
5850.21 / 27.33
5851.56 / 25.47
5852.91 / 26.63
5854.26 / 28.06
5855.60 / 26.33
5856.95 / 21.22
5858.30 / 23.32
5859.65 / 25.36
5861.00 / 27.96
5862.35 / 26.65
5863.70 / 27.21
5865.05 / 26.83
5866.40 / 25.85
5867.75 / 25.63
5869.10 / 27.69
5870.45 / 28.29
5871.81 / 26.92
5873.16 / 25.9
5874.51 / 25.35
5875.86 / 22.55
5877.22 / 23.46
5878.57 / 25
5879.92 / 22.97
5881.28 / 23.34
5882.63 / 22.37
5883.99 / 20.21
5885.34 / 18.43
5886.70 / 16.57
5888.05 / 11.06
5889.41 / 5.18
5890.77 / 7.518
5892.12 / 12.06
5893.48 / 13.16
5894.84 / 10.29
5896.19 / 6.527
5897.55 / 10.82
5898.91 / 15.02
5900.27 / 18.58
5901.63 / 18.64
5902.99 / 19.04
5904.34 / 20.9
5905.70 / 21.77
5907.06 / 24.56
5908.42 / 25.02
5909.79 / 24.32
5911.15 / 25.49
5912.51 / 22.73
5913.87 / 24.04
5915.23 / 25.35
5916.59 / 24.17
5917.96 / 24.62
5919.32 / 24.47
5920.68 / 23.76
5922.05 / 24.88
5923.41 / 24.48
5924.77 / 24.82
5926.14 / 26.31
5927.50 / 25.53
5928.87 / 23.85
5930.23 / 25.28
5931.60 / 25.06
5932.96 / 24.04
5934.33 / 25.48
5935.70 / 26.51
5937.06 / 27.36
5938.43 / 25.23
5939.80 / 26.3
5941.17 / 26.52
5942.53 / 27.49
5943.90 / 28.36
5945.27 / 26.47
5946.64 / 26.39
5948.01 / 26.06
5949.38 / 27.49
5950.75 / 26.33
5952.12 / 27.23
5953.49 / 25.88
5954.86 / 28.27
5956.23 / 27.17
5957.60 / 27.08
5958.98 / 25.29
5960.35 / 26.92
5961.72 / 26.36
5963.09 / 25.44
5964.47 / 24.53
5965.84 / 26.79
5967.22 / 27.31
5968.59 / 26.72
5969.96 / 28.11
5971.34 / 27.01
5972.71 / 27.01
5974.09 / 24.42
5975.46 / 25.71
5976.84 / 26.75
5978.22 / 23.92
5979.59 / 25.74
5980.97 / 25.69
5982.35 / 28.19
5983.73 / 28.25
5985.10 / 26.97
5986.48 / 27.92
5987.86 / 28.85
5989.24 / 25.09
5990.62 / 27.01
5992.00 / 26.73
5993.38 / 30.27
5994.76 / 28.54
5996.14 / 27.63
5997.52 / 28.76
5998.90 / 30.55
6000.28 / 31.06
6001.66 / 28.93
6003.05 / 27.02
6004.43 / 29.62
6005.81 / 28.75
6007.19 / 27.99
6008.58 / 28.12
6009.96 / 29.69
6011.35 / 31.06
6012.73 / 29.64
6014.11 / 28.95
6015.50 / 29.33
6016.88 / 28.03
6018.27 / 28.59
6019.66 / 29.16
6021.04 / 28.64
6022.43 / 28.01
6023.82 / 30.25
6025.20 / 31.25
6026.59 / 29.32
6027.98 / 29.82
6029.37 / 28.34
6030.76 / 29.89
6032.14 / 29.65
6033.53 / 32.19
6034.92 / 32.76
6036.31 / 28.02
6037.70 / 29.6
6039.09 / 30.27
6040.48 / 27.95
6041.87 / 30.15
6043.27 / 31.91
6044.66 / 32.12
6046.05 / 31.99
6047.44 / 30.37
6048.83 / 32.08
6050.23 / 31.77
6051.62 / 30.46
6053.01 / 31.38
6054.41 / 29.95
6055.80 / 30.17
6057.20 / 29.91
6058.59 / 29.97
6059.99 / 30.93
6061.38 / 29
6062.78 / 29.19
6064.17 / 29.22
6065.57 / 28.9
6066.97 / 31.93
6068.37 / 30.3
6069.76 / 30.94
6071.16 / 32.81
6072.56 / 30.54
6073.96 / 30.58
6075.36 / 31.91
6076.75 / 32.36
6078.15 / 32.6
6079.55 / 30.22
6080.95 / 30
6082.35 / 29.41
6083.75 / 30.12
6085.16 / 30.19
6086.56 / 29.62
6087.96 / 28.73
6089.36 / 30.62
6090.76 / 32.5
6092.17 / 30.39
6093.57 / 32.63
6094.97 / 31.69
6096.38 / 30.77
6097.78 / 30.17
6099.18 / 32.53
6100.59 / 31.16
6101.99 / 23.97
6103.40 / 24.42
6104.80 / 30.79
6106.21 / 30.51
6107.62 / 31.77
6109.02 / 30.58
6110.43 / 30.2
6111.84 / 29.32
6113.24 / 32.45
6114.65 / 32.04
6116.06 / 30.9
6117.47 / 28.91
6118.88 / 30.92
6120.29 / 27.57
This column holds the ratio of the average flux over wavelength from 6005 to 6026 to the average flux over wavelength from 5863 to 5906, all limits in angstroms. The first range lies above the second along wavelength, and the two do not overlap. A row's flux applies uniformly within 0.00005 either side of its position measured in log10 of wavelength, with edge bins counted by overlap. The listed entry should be 1.5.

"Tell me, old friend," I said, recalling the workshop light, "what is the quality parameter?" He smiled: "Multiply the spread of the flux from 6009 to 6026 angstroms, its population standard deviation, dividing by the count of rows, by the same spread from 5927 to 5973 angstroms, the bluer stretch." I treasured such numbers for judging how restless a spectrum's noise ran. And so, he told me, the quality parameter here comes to 1.12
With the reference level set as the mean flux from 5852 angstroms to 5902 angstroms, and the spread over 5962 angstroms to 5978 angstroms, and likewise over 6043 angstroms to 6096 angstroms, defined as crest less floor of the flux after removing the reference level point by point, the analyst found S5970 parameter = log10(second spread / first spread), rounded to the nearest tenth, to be 0.0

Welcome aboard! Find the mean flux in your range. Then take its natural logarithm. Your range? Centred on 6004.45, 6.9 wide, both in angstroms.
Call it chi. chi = 3.35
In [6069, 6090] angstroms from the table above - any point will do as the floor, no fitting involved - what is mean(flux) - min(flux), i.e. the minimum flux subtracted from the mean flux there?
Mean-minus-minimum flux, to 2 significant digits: 2.0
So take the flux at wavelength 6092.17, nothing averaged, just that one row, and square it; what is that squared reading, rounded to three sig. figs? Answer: 924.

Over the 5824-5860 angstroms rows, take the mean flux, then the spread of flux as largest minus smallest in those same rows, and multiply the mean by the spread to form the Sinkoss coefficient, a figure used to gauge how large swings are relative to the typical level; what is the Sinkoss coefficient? 306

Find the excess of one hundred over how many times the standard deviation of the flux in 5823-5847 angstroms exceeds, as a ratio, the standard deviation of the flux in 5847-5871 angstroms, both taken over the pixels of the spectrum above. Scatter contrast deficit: 99.1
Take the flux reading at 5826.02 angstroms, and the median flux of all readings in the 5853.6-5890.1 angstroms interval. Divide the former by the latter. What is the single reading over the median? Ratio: 1.2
